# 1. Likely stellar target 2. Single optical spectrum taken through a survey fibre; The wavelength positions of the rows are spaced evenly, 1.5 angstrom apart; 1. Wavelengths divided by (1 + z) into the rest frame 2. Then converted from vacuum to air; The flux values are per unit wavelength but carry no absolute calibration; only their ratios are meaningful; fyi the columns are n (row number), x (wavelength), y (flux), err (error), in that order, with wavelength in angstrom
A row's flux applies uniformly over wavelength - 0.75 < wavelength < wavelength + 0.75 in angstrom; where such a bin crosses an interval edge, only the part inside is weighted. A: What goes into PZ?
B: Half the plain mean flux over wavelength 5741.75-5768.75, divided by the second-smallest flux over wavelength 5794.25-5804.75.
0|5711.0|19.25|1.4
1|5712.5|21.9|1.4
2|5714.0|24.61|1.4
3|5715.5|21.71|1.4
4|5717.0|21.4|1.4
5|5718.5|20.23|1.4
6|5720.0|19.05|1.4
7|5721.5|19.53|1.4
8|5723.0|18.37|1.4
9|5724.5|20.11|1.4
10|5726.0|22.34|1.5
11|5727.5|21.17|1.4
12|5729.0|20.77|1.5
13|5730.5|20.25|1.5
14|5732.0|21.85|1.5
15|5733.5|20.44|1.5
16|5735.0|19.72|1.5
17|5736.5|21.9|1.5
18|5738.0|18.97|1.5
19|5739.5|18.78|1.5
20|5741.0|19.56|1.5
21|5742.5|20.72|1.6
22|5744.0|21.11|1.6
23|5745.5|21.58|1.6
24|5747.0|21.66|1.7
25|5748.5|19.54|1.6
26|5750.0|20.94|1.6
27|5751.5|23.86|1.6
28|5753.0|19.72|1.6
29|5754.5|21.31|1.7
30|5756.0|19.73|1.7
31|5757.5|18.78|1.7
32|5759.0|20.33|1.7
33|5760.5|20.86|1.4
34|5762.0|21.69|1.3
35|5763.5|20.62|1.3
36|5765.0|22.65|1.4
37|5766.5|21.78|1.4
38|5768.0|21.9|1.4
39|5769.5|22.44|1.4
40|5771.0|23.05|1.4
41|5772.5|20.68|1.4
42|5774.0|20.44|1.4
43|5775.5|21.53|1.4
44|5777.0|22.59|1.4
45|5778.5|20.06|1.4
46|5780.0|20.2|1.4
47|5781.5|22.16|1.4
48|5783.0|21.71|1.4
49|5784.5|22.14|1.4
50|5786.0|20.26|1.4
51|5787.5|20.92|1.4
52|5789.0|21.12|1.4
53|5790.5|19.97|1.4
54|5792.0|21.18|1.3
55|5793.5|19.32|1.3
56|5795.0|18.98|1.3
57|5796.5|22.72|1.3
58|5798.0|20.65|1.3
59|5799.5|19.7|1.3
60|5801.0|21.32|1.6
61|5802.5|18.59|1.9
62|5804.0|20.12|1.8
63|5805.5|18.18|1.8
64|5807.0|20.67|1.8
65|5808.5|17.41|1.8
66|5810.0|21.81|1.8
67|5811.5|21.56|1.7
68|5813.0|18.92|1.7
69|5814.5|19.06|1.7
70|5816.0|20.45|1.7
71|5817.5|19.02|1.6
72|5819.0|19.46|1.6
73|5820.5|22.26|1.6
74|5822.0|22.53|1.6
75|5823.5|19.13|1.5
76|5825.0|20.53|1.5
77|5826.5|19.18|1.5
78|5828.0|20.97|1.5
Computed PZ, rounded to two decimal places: 0.55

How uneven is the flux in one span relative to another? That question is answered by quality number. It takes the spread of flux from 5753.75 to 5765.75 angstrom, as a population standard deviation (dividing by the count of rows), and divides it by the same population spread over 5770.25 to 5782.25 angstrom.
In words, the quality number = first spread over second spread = 1.0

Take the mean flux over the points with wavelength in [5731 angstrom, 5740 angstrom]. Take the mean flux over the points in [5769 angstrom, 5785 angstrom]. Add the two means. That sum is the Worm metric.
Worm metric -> 41.8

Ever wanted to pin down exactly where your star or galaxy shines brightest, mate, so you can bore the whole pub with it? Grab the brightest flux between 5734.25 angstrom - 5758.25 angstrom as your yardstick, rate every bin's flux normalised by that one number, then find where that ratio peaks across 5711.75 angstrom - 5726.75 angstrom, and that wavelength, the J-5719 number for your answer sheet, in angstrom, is 5714.0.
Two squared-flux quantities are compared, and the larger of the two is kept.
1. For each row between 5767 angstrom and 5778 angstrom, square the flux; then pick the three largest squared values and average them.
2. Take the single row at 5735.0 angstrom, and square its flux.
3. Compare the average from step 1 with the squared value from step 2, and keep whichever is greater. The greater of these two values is 515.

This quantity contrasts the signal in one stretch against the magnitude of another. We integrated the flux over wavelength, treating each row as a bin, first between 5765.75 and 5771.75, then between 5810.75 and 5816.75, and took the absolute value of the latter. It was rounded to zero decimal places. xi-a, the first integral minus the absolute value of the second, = 14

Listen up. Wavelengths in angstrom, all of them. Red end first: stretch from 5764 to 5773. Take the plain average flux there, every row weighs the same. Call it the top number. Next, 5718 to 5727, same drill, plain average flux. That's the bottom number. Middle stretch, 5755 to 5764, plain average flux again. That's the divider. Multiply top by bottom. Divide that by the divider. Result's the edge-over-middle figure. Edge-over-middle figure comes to 21.7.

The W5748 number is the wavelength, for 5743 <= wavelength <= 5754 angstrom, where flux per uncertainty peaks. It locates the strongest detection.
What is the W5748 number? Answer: 5751.5 angstrom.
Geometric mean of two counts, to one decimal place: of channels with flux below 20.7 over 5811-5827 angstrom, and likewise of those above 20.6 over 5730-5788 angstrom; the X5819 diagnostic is 13.9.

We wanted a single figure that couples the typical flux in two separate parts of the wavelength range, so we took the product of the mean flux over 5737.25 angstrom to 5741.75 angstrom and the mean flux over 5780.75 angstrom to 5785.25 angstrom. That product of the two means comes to 420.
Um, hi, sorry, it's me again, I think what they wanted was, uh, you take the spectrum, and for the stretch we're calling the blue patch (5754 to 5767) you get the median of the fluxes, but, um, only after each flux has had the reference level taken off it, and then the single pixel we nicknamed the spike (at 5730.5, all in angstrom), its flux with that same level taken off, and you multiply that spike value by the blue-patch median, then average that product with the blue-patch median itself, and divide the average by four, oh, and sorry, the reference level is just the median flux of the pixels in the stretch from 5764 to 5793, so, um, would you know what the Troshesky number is 0.02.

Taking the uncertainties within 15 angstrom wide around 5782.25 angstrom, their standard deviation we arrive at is 0.000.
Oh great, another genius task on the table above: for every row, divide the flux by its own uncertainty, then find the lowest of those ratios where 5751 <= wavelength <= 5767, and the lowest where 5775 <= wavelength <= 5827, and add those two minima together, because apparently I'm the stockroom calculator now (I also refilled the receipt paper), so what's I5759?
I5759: 20.7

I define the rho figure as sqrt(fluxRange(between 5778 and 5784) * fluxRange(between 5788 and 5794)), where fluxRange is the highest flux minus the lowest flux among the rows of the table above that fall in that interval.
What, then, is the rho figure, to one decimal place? 2.0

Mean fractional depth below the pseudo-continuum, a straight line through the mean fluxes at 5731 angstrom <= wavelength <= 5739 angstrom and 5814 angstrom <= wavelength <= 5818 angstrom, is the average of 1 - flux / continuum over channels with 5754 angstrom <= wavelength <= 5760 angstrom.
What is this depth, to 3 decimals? 0.012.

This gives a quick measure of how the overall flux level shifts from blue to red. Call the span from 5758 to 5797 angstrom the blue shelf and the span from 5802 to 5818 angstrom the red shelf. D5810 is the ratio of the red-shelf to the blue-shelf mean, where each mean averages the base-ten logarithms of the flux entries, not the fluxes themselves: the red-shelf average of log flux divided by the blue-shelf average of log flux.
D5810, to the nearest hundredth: 0.97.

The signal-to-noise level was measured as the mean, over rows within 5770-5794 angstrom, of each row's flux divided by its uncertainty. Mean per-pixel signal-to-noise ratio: 15.2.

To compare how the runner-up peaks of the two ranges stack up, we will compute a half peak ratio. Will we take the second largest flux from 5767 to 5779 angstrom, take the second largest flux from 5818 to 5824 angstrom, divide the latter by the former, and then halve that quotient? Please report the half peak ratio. 0.49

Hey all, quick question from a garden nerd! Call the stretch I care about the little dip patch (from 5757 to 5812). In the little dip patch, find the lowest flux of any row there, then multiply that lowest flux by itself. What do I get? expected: 303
